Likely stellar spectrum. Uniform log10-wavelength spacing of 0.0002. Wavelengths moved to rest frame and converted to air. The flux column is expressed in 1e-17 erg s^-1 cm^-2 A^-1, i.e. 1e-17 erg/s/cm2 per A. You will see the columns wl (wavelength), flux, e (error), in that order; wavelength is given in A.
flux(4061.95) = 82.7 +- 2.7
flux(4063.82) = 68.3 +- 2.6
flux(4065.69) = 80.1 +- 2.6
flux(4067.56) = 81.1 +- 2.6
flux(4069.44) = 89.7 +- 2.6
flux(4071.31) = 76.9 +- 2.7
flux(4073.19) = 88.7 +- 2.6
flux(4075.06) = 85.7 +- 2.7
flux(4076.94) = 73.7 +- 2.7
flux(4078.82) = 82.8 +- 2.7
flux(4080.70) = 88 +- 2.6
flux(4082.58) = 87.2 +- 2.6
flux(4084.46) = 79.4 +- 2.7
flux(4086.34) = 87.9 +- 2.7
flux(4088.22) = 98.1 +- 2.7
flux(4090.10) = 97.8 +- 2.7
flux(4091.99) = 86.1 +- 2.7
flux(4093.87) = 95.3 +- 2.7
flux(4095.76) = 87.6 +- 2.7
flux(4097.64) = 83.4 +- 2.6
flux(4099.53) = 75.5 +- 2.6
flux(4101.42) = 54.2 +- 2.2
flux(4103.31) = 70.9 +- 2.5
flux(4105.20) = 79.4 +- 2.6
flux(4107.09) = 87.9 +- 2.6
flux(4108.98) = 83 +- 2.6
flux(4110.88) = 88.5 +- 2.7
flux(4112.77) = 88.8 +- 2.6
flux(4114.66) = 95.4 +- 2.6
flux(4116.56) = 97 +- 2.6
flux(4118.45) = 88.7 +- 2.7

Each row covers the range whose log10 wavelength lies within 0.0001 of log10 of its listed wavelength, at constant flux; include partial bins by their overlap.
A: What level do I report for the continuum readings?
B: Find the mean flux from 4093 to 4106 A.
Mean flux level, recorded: 78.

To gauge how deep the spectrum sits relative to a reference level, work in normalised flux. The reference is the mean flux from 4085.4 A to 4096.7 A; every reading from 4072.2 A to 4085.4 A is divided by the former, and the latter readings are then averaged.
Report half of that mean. 0.454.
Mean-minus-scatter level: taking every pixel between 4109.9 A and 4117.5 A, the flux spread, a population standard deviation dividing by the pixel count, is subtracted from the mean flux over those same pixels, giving 89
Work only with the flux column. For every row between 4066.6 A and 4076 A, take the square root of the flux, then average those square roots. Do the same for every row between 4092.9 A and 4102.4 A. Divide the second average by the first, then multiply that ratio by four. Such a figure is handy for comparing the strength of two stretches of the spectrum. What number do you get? 3.86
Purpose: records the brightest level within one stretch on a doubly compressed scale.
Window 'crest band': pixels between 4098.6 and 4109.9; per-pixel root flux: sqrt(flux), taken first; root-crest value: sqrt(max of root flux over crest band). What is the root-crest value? 3.06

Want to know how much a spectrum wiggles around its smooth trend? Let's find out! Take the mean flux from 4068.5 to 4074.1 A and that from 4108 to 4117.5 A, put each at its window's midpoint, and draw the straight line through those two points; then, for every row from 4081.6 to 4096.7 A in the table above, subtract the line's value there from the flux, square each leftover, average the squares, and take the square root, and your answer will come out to 6.5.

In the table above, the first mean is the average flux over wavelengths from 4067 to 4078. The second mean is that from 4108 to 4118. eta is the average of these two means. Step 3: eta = 86.6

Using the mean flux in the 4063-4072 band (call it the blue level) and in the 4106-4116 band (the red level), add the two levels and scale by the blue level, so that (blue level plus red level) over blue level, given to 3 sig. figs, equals 2.12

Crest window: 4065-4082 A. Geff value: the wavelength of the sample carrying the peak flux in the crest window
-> 4069.44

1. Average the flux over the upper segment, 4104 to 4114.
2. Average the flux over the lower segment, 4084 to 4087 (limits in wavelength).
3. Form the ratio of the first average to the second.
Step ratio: 1.02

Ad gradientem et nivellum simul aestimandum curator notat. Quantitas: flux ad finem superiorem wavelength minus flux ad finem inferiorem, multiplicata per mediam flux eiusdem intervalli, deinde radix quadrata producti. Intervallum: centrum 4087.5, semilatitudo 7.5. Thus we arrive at 25.6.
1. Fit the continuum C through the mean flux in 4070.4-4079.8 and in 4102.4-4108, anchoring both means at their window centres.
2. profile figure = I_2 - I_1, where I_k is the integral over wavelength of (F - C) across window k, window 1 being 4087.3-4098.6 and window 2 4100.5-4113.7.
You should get -129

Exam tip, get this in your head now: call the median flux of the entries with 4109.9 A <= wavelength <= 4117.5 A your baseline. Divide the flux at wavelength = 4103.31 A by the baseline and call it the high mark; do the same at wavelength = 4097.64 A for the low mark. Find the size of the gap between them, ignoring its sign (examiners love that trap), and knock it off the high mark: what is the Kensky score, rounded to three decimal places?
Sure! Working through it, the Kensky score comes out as 0.634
